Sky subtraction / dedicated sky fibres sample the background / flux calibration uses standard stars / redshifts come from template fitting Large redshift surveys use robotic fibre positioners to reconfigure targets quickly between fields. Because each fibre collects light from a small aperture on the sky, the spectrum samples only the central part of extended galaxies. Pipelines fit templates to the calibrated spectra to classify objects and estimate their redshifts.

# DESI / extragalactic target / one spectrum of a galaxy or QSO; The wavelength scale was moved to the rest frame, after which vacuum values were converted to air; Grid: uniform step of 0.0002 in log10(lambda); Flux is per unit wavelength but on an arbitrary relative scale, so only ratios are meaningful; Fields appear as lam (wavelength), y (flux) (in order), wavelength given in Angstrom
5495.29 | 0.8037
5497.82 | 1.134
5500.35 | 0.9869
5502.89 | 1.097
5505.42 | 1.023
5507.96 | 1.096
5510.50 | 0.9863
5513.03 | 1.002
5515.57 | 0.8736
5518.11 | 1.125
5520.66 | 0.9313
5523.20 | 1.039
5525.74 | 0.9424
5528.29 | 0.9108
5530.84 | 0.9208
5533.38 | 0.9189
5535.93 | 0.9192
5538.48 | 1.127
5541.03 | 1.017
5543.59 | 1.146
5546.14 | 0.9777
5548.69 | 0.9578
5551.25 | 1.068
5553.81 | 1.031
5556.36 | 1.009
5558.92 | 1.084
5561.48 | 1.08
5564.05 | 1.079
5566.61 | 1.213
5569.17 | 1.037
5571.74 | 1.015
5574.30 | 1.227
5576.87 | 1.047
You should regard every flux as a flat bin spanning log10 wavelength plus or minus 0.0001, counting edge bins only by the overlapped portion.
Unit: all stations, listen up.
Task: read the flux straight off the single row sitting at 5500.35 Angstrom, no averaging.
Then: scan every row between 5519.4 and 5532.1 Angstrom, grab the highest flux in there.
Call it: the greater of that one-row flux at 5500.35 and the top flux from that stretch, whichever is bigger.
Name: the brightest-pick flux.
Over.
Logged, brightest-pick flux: 1.04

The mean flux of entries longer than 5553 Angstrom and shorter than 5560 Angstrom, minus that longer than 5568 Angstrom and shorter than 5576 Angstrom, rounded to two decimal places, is -0.05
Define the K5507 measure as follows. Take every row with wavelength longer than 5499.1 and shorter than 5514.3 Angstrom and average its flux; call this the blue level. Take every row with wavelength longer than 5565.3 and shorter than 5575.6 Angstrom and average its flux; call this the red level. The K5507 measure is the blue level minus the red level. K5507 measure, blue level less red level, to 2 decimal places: -0.09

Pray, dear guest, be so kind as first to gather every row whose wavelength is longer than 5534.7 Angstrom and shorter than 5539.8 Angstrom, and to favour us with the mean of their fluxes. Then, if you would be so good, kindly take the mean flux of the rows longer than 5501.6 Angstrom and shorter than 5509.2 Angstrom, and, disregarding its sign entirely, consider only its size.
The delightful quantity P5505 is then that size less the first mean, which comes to 0.05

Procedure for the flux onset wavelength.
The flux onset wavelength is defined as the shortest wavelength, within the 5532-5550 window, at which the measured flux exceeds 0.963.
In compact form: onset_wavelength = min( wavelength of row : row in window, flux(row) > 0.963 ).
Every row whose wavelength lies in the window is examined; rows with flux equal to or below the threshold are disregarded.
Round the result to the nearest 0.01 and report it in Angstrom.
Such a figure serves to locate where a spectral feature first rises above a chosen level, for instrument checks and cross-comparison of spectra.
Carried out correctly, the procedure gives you 5538.48 Angstrom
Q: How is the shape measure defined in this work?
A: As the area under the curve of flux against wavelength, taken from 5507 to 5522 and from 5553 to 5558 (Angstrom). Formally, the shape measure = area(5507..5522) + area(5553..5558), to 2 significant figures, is 20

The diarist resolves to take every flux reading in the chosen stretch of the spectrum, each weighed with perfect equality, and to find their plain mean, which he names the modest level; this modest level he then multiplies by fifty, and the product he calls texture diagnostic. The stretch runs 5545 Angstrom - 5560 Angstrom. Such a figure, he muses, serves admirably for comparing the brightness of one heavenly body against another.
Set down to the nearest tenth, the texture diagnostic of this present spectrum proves 51.1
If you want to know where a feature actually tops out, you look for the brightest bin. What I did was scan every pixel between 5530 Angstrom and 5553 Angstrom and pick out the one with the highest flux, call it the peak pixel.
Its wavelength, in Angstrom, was 5543.59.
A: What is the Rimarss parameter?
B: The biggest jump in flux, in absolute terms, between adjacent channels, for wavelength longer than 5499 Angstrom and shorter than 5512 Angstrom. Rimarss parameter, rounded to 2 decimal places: 0.11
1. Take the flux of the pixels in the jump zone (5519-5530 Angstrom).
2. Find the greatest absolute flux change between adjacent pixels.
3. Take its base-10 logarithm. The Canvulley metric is -1.0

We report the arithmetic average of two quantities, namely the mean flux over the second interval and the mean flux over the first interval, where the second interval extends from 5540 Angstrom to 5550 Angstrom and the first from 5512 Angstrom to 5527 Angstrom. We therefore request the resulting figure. 1.005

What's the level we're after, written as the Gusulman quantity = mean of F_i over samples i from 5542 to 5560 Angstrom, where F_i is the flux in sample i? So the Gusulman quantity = 1.04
